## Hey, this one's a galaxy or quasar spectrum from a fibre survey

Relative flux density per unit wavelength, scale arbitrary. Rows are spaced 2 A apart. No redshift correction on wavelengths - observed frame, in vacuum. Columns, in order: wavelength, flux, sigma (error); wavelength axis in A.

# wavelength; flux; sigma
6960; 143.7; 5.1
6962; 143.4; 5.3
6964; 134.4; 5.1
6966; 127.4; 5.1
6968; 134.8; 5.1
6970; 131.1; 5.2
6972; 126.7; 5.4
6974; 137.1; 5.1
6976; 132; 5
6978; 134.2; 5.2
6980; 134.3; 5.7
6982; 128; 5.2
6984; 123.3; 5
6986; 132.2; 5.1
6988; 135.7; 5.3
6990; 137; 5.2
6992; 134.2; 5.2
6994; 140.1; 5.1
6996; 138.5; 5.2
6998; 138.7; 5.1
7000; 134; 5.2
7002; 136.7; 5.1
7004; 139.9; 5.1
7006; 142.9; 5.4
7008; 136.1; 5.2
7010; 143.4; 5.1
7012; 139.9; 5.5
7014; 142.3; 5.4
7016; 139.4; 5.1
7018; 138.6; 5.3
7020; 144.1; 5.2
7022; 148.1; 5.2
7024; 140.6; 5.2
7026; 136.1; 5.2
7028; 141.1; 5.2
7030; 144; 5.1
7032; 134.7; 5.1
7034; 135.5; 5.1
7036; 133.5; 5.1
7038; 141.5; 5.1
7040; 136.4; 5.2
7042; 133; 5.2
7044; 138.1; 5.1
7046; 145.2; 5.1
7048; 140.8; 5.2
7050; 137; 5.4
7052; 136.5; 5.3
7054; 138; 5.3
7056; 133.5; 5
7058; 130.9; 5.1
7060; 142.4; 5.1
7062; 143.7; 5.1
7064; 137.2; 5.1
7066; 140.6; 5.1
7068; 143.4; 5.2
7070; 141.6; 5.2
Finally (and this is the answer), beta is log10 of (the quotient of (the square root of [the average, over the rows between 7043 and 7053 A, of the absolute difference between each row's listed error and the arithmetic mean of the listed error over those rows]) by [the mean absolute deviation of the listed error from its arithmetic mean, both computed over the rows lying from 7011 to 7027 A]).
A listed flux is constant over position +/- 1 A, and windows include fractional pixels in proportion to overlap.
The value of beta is 0.50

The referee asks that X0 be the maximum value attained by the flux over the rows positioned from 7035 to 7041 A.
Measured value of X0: 141.5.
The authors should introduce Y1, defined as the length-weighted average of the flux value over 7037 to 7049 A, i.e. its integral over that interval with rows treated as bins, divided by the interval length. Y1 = 139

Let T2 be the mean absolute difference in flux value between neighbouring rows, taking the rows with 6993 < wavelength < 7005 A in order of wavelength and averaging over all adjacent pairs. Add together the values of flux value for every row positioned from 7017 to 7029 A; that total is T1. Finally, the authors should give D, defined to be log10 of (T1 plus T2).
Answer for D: 2.93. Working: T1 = 849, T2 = 2.5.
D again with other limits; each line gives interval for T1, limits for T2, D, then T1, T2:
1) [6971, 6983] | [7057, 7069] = 2.90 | 792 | 5.1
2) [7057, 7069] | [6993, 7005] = 2.92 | 838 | 2.5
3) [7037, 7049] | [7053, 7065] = 2.92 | 835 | 5.3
